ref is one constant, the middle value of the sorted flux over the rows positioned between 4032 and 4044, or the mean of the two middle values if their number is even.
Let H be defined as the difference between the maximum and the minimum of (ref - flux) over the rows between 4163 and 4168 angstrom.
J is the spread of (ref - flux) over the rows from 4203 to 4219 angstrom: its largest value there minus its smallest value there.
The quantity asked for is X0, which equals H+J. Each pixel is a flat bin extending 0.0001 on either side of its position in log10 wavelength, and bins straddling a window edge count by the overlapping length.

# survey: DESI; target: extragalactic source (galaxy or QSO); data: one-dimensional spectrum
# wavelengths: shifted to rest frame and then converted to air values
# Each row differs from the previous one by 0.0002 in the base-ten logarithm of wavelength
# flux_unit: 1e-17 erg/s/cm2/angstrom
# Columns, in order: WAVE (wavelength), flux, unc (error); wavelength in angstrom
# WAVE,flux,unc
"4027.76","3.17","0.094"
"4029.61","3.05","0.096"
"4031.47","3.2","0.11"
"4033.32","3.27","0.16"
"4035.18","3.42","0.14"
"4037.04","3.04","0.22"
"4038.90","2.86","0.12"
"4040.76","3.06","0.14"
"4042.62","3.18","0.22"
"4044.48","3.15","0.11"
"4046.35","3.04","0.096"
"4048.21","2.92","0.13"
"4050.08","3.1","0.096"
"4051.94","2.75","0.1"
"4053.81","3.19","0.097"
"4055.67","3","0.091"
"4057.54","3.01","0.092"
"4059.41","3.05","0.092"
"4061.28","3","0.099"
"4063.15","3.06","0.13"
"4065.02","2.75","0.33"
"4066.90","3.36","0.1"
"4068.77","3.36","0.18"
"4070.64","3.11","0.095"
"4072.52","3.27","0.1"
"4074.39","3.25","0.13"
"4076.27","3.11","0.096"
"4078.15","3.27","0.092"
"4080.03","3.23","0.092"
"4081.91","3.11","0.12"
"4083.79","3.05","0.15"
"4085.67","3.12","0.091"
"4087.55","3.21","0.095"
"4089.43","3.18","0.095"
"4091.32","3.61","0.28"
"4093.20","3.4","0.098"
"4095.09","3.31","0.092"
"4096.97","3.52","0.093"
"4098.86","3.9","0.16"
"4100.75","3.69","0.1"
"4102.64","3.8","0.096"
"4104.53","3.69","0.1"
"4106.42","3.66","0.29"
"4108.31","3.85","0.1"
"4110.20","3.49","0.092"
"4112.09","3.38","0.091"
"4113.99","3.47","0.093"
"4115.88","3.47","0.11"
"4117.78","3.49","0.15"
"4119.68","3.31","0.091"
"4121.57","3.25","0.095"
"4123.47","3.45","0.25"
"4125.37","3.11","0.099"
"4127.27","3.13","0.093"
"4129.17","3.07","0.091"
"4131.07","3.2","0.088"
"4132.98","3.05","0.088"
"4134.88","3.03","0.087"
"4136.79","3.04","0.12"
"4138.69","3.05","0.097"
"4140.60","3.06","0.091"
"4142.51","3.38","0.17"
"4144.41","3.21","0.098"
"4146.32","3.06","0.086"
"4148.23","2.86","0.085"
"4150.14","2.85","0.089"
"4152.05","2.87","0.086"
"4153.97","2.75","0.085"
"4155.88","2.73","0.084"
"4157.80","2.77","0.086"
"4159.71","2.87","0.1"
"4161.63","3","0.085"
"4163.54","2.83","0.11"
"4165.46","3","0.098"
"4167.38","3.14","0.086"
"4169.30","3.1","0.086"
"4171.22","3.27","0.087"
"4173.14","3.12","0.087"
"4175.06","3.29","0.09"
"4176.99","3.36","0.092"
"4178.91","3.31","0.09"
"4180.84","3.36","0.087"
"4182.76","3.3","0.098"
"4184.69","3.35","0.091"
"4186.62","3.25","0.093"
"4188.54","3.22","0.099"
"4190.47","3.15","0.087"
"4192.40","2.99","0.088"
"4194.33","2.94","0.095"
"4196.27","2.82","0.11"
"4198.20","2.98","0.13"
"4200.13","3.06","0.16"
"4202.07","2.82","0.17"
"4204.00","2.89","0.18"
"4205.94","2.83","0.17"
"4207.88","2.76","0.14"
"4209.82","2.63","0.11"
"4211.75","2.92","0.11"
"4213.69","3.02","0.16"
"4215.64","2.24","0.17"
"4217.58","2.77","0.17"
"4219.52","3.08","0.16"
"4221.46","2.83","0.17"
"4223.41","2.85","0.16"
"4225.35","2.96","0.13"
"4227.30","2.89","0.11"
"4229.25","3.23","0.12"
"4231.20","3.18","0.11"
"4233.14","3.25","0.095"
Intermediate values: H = 0.31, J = 0.78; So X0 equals 1.09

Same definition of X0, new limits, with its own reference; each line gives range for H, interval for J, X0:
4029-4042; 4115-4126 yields 0.94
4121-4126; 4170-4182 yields 0.58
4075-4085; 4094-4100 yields 0.81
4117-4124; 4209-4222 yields 1.08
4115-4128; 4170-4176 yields 0.55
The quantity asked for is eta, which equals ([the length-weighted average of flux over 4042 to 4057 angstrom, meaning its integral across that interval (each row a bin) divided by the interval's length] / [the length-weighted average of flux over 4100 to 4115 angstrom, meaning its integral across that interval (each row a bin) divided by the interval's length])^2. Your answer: 0.70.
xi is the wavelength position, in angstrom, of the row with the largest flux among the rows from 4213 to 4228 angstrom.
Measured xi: 4219.52 angstrom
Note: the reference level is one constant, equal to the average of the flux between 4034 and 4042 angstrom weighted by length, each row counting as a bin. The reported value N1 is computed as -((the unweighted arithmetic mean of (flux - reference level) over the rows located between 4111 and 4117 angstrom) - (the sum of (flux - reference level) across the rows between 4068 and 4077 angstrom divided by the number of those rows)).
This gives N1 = -0.22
